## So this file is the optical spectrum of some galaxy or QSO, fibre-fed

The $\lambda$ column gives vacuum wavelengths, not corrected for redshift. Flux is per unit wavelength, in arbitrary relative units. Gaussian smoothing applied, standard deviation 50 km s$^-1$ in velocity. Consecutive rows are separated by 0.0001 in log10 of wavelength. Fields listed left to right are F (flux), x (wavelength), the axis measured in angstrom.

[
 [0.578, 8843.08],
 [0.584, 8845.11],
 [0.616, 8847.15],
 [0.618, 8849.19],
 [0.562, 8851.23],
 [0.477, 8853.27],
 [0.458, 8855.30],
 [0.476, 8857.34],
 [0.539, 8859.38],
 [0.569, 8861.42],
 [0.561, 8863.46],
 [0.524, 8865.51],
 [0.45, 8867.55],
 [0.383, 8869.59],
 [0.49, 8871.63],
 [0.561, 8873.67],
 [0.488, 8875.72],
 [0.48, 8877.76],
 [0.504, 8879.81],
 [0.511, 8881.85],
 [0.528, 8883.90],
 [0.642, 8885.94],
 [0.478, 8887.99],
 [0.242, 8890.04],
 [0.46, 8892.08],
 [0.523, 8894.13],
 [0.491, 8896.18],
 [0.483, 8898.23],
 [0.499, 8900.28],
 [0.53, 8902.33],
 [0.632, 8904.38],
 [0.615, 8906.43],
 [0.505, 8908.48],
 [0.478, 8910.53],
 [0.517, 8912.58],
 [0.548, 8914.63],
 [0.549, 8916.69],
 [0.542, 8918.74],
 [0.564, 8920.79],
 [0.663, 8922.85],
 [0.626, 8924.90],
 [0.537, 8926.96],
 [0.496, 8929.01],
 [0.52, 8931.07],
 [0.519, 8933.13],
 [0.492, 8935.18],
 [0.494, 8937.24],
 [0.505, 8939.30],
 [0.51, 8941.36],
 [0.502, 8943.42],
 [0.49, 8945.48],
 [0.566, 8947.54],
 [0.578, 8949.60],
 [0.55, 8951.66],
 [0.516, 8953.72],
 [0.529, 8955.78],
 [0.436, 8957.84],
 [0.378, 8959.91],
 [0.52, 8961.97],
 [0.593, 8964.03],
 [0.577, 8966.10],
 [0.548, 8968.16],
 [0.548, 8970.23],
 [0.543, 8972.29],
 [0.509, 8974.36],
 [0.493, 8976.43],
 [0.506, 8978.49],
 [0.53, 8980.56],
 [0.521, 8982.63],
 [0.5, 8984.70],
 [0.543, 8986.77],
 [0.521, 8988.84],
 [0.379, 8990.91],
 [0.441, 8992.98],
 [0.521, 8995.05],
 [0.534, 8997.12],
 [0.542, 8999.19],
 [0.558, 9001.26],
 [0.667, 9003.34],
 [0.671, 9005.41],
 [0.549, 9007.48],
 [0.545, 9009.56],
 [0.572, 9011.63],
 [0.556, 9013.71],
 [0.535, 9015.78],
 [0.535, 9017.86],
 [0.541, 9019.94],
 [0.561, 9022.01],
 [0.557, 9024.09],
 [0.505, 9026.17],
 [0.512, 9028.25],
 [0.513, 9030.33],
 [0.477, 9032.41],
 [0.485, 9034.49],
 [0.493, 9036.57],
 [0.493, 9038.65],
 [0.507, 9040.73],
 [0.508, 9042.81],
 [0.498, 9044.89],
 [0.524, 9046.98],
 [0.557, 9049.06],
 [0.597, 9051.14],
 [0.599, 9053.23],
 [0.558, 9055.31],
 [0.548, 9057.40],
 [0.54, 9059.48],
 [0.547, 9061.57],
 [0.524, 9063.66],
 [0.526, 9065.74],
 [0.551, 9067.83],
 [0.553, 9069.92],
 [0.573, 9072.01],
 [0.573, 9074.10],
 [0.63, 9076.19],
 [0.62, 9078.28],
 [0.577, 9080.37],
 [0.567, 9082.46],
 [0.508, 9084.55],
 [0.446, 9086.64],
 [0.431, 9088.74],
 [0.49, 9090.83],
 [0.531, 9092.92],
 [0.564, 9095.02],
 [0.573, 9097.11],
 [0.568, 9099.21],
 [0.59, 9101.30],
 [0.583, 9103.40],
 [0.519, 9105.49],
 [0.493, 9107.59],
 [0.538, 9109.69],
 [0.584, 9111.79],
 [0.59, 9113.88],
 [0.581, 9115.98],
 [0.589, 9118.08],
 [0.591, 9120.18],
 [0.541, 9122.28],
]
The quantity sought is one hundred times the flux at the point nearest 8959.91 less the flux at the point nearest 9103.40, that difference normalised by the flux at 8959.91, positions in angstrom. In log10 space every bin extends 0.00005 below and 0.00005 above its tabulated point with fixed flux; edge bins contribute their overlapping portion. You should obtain -54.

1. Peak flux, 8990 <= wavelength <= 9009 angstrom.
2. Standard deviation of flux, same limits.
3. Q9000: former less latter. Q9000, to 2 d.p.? 0.58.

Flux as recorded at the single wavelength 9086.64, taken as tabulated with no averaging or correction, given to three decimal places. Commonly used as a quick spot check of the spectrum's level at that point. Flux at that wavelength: 0.446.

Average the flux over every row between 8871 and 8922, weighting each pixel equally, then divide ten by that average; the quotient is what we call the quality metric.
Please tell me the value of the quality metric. 19.4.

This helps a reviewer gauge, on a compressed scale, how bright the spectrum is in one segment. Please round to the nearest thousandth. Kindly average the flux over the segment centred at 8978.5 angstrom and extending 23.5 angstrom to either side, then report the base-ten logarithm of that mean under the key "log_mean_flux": -0.291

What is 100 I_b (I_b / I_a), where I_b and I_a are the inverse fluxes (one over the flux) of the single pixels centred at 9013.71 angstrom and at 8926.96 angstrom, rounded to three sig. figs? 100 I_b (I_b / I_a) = 174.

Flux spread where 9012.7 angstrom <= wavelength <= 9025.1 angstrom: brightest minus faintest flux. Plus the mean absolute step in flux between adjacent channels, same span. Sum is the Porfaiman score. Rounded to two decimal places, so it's 0.04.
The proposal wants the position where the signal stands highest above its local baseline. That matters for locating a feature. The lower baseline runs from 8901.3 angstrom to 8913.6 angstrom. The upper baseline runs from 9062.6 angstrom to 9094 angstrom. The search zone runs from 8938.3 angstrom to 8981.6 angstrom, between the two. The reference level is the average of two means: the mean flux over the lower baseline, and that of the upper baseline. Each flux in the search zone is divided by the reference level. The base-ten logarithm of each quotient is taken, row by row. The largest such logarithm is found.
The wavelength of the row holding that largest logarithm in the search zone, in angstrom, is 8964.03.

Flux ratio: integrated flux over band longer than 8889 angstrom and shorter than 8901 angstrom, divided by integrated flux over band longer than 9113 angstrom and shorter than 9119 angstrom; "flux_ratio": 1.5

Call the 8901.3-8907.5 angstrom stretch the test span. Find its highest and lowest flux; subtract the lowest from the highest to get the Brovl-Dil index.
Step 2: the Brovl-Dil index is 0.10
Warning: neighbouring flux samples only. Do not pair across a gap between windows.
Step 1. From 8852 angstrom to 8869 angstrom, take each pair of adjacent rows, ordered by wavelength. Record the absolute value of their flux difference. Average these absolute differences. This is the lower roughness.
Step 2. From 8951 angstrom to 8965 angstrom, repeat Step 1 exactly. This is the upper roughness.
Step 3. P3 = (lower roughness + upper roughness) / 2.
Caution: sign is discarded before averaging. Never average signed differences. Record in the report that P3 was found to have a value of 0.052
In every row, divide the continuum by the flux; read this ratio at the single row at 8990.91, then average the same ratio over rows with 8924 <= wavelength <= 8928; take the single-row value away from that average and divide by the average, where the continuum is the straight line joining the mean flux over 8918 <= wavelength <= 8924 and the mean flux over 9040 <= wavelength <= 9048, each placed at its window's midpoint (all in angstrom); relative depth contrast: -0.41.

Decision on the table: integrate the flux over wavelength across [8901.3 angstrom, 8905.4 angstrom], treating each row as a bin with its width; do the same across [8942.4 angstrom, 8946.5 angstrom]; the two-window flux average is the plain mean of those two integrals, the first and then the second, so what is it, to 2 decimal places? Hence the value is 2.21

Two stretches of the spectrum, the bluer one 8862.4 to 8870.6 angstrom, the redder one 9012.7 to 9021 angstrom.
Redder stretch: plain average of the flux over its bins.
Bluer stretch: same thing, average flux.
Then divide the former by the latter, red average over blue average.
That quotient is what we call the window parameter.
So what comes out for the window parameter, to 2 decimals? 1.13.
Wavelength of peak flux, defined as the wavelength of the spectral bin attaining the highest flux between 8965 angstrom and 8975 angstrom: 8966.10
